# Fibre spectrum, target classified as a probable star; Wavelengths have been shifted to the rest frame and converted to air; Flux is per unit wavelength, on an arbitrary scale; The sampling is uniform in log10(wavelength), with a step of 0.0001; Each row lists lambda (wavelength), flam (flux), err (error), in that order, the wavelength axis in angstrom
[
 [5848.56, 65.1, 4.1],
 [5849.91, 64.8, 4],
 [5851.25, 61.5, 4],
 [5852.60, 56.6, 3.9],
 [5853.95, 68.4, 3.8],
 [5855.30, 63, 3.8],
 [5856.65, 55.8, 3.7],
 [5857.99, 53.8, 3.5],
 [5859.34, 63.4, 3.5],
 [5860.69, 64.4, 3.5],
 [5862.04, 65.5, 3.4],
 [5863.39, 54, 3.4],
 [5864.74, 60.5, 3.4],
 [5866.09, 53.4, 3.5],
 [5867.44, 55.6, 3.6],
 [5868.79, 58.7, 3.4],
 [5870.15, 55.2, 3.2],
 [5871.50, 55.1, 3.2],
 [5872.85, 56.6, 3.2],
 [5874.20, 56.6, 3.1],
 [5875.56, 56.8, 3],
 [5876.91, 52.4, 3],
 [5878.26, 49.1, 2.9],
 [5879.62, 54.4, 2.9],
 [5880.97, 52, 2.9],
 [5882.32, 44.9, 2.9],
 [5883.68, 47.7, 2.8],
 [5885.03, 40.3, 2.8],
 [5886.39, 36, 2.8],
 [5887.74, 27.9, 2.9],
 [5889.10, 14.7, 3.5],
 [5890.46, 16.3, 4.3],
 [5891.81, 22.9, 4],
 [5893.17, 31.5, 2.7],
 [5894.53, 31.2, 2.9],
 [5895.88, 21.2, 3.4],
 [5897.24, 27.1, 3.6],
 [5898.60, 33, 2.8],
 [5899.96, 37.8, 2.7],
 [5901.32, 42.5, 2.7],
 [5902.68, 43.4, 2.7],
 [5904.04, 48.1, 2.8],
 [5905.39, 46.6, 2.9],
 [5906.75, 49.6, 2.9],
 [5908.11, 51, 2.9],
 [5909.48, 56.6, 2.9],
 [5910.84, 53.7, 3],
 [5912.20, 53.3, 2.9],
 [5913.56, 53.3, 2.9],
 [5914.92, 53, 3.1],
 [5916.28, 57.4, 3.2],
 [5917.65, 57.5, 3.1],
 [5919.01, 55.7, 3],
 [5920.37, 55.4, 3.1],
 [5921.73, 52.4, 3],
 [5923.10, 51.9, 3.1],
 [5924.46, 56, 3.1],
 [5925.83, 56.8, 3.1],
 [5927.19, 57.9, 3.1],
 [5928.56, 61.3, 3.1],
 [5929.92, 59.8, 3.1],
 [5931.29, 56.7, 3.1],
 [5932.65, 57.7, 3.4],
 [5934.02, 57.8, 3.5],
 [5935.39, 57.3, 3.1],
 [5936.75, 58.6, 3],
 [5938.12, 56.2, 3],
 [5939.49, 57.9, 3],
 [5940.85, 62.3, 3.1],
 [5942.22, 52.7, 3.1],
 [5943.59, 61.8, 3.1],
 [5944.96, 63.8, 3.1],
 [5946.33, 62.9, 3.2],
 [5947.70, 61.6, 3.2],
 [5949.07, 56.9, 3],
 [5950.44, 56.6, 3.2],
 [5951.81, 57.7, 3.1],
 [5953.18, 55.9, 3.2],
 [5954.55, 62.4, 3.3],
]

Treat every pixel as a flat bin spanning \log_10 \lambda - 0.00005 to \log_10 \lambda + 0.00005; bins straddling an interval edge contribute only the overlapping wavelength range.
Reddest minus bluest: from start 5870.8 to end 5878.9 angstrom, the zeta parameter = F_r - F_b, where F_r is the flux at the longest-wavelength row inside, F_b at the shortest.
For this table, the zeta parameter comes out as -6.0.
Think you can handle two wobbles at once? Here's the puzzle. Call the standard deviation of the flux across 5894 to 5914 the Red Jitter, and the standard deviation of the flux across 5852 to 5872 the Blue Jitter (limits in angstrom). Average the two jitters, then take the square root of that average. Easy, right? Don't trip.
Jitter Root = 2.8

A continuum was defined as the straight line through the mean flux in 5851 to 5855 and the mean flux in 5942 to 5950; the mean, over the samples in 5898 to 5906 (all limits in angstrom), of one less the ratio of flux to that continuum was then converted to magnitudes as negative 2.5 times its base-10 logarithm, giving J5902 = 1.3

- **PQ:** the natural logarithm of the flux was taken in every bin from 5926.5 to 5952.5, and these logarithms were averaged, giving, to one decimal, 4.1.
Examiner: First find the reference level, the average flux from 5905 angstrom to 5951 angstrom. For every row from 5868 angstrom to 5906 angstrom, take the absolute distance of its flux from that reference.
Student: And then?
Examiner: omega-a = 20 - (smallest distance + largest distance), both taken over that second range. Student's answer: -22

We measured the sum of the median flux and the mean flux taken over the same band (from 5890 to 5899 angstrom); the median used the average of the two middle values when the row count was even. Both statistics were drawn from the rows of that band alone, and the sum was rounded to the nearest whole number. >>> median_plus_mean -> 53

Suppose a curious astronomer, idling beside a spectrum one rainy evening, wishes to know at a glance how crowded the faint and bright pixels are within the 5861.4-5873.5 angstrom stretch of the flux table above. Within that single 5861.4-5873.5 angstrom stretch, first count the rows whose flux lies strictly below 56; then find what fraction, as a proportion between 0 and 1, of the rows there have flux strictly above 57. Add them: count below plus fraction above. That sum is 5.3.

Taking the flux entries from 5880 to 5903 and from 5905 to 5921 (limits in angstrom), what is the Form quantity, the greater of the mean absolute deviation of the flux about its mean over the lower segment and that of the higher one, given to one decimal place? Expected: 9.0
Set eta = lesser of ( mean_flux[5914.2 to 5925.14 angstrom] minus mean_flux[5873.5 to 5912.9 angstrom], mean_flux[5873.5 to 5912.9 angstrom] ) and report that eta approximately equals 14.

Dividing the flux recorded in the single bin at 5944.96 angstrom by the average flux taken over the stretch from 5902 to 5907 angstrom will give 1.36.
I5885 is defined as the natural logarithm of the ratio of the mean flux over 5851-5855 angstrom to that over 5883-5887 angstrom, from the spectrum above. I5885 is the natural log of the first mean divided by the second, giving 0.41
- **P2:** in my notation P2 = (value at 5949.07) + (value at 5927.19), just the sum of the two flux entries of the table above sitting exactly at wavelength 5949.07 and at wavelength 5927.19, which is 114.8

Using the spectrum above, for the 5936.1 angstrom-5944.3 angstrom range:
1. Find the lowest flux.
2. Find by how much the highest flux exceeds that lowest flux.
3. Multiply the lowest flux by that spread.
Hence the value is 506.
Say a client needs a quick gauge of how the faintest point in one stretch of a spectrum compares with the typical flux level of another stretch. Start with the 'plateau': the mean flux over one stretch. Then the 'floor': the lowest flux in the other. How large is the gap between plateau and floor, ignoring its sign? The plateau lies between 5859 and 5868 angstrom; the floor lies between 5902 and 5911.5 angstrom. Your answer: 16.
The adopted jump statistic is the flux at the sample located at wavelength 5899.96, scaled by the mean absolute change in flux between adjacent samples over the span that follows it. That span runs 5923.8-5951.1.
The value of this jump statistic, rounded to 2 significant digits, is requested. 15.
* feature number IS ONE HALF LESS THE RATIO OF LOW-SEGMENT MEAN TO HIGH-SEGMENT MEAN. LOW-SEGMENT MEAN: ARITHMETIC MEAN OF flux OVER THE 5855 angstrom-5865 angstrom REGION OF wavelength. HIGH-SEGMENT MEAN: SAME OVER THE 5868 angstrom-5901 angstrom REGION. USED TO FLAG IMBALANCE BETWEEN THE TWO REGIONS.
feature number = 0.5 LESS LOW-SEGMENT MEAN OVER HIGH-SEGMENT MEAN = -0.97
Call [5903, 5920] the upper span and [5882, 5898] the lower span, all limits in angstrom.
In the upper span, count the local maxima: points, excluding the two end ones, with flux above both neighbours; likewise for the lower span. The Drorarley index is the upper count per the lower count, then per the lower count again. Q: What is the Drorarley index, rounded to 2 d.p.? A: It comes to 0.50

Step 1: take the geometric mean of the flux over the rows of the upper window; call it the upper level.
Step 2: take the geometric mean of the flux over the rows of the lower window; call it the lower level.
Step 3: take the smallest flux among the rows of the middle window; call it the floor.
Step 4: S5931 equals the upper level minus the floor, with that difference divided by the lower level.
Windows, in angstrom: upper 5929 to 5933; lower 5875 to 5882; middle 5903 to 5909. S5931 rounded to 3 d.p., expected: 0.217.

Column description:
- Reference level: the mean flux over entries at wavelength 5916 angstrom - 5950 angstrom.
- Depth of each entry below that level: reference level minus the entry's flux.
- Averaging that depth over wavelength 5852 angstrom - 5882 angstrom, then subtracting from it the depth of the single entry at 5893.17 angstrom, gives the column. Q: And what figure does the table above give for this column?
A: -26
